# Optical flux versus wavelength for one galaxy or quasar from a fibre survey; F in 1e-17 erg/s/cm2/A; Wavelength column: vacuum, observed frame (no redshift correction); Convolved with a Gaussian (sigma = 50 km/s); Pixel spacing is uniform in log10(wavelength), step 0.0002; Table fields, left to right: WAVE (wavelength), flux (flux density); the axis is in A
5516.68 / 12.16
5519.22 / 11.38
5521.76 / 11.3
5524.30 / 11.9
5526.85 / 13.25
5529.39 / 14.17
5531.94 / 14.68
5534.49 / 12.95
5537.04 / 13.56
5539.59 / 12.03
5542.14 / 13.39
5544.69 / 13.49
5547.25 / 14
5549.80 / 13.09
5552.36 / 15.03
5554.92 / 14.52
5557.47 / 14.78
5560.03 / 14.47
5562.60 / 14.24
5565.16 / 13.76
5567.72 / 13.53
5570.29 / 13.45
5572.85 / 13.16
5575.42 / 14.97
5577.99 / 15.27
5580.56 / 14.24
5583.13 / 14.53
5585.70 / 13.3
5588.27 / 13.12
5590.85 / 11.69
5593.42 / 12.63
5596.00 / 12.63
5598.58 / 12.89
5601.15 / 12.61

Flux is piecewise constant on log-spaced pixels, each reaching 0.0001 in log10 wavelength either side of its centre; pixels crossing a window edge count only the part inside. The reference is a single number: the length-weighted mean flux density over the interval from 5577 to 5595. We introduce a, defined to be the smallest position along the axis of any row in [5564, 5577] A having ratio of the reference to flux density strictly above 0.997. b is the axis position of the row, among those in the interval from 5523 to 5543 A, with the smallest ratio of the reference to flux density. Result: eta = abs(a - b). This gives 35.8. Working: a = 5567.72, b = 5531.94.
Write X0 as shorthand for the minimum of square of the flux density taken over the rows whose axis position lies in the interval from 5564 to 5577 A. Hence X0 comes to 173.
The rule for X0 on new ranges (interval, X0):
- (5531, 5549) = 145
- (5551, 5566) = 189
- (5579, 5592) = 137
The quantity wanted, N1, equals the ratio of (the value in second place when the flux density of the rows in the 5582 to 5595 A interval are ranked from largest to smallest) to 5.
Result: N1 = 2.66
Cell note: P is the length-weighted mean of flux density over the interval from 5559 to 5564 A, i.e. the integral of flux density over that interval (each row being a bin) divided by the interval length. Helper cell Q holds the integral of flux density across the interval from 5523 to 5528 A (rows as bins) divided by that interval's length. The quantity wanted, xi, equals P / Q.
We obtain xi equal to 1.14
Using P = 14.3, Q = 13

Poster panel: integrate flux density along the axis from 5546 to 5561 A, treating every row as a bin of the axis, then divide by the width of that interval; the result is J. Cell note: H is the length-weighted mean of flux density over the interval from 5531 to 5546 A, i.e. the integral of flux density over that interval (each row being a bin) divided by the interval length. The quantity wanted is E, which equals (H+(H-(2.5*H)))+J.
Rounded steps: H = 13.3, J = 14.3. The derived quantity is 7.66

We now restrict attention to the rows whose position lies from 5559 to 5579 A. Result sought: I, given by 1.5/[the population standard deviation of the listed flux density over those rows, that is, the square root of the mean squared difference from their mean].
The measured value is 2.1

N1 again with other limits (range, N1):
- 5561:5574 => 2.75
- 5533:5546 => 2.70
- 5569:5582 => 2.99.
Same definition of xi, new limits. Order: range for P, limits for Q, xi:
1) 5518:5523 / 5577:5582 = 0.77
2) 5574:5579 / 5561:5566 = 1.07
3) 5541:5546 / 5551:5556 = 0.91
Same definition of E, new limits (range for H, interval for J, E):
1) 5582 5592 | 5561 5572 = 7.16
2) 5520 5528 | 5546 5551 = 7.52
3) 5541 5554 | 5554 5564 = 7.59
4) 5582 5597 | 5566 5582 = 7.61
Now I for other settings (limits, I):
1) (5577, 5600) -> 1.4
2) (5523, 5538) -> 1.7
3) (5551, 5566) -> 3.7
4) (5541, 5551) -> 4.6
